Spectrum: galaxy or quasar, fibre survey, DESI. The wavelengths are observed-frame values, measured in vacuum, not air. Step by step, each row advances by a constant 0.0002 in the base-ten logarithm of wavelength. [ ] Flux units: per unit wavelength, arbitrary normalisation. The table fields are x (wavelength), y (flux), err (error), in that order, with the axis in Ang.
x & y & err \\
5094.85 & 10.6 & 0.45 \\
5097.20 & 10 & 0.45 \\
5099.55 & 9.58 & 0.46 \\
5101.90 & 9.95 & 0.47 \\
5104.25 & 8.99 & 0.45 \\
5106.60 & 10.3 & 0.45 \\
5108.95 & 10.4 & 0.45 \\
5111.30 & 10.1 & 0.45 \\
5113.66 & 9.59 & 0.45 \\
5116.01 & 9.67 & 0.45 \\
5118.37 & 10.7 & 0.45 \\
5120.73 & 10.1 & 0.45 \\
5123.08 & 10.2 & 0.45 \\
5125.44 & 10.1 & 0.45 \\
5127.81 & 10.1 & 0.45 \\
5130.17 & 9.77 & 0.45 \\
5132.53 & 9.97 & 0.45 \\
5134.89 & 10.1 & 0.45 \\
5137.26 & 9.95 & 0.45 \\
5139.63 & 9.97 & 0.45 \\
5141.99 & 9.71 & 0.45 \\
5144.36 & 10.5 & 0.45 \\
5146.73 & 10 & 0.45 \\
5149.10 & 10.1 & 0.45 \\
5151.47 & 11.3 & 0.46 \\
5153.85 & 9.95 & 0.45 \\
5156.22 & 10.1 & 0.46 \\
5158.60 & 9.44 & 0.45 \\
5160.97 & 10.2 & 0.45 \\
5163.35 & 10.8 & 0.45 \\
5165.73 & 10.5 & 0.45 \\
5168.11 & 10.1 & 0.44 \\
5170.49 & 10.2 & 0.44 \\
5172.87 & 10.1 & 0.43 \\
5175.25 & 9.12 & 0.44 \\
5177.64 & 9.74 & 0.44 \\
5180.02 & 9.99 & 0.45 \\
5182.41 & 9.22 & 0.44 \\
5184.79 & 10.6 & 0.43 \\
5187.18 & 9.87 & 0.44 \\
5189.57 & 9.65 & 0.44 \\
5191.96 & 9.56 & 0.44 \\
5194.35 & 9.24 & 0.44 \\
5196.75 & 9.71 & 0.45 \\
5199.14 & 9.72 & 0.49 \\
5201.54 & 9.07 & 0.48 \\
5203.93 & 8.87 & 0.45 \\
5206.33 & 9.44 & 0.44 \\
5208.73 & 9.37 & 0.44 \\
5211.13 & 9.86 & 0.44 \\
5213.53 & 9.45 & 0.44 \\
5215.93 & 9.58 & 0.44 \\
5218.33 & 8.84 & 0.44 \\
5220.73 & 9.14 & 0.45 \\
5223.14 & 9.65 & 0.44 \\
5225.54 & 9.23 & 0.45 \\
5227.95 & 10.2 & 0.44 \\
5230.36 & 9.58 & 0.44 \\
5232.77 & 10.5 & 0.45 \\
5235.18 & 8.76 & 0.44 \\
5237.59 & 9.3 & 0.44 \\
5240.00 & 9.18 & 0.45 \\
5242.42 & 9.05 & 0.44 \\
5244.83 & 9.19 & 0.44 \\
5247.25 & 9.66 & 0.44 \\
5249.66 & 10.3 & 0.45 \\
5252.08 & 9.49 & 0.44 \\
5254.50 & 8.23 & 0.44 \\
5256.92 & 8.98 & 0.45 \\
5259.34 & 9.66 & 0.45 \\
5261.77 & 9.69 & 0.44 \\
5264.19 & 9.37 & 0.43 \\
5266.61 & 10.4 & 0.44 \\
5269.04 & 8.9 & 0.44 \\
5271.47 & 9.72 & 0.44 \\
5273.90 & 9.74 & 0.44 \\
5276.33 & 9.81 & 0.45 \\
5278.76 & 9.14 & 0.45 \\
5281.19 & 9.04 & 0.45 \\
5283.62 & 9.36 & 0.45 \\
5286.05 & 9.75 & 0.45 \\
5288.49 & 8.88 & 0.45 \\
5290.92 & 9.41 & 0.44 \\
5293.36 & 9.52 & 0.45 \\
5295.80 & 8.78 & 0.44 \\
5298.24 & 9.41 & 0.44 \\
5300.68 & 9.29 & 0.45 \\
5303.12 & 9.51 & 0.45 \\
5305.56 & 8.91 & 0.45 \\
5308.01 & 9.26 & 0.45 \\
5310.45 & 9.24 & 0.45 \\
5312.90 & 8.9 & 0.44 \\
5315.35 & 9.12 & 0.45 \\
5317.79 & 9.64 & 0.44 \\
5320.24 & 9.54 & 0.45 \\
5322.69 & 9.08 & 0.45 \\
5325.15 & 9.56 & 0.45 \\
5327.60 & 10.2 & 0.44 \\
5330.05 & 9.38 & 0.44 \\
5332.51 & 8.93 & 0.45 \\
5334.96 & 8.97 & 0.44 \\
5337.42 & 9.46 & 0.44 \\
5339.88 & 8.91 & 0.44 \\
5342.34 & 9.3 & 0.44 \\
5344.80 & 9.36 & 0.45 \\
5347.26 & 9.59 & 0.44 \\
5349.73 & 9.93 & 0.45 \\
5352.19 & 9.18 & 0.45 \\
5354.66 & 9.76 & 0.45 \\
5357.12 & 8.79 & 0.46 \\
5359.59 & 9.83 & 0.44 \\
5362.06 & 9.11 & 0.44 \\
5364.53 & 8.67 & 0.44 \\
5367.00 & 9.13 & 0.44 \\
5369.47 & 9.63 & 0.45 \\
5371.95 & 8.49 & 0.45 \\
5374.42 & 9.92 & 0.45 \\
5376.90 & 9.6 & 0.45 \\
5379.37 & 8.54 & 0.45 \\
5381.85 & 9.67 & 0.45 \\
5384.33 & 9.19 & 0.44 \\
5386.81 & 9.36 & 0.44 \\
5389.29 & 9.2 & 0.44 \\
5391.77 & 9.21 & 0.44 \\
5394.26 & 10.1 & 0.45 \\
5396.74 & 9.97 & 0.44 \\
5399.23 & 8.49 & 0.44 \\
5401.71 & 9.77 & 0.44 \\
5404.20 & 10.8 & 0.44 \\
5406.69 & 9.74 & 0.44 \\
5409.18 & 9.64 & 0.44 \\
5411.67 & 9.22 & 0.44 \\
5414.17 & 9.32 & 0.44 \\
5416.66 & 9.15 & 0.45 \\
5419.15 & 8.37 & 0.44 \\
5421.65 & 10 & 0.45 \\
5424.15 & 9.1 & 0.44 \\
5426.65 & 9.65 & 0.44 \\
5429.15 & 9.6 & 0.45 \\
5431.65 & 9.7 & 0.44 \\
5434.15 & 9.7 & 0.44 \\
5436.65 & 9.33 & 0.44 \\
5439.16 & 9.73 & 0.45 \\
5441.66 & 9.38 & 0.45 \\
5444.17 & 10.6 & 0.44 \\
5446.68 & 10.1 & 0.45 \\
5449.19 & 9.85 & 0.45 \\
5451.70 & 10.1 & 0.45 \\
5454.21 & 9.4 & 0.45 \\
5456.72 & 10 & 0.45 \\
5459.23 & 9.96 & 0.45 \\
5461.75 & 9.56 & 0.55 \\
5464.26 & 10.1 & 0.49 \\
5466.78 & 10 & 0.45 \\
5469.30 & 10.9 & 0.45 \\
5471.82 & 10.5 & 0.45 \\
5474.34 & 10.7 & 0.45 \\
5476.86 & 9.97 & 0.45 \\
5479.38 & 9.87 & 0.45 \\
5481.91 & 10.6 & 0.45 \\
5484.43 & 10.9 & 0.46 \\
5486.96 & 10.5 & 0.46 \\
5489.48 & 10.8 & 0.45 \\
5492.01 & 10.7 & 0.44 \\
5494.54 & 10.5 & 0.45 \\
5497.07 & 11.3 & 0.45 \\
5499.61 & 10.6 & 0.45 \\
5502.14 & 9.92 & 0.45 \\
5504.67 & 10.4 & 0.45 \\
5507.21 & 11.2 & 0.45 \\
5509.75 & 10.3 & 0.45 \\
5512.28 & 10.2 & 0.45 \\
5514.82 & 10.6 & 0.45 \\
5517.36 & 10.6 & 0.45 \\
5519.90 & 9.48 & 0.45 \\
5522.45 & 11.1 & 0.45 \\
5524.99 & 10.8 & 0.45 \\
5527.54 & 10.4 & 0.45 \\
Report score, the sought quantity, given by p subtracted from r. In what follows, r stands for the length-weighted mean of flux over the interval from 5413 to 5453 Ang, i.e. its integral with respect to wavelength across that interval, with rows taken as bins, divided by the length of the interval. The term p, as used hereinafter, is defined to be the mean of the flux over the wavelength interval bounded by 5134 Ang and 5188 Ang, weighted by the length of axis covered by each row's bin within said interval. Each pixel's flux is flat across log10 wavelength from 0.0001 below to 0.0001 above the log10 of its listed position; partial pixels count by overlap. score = -0.5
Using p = 10.1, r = 9.6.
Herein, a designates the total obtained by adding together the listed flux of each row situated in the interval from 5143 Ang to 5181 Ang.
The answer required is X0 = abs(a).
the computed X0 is 162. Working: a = 162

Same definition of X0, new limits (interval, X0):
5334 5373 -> 148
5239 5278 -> 151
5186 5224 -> 151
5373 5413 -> 152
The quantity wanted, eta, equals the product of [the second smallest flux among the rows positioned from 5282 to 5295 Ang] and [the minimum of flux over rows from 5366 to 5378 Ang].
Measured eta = 79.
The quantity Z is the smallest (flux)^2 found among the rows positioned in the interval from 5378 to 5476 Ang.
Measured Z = 70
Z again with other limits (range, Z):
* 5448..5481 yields 88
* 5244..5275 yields 68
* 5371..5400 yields 72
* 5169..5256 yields 68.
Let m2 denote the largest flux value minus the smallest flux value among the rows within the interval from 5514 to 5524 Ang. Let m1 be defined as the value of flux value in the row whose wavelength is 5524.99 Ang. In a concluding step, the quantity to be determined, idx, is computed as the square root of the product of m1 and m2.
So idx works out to 4.2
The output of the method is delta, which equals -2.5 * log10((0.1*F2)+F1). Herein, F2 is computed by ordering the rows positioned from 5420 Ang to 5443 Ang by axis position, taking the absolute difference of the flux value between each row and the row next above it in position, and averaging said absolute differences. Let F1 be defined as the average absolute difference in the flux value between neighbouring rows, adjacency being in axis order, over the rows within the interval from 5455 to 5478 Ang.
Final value 0.87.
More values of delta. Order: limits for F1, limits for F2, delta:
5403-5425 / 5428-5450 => 0.41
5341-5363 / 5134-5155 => 0.48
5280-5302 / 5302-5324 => 0.76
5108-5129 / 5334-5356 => 1.04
